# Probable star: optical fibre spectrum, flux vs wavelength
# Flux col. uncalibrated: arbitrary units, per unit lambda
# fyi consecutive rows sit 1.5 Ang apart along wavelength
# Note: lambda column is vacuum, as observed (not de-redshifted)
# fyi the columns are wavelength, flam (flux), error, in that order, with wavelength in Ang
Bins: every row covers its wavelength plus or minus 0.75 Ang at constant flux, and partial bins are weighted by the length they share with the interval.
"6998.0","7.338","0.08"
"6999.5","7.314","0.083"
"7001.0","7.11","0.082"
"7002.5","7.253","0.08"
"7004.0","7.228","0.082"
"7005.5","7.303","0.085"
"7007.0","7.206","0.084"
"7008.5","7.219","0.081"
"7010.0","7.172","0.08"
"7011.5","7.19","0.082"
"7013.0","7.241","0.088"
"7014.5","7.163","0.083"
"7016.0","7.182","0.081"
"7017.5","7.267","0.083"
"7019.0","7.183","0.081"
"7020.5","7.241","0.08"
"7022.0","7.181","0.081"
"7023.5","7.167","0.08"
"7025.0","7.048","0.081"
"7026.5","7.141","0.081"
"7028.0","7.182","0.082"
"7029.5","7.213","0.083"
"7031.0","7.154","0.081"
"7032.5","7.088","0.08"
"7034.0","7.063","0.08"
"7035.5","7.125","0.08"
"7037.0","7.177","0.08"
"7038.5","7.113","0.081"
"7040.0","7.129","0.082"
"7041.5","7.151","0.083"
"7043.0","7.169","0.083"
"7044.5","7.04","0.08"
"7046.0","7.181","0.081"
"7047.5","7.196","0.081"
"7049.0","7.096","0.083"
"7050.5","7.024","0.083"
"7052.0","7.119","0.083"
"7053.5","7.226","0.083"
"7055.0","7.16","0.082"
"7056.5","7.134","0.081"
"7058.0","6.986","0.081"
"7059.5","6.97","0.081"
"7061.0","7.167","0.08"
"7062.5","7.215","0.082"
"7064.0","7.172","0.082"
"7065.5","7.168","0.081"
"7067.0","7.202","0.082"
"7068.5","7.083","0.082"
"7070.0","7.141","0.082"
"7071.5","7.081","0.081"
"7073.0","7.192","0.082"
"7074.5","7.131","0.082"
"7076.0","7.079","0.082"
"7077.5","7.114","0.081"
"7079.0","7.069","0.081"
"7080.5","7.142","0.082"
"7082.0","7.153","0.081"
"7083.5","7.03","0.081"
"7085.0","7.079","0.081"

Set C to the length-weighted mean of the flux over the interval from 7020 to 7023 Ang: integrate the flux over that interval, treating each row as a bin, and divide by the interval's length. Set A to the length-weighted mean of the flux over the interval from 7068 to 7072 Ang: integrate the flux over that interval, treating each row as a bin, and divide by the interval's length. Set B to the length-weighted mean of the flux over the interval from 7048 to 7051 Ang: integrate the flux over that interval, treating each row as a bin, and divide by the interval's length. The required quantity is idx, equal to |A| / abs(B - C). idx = 54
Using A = 7.10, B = 7.07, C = 7.20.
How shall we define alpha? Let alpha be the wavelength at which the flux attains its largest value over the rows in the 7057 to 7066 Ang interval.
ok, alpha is 7062.5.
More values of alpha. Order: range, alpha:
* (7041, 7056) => 7053.5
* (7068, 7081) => 7073.0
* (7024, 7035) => 7029.5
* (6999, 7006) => 6999.5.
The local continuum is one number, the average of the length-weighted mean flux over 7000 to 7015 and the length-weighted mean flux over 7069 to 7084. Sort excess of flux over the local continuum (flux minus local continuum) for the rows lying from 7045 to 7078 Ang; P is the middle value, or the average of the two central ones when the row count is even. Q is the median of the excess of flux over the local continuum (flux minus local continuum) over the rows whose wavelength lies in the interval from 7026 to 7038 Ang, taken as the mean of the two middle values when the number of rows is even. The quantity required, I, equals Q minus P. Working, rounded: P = -0.03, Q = -0.015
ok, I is 0.010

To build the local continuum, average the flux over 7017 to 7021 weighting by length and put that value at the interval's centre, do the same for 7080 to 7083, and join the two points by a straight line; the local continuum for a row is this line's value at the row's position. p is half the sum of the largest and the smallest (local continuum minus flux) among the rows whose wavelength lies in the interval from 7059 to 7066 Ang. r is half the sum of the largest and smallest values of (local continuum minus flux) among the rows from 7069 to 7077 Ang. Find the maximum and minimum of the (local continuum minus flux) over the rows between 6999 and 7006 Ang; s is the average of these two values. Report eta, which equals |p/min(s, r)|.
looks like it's 5.0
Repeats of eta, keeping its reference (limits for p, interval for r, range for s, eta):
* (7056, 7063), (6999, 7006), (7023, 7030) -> 1.8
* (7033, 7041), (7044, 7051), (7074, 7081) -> 2.4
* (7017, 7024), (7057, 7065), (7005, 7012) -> 1.4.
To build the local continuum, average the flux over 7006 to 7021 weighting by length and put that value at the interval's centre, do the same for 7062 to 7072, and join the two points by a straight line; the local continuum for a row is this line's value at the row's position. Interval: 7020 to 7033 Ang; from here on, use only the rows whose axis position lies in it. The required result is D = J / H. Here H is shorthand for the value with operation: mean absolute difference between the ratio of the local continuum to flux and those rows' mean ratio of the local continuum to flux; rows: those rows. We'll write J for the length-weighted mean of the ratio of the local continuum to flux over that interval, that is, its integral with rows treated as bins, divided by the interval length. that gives 169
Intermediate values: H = 0.006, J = 1.01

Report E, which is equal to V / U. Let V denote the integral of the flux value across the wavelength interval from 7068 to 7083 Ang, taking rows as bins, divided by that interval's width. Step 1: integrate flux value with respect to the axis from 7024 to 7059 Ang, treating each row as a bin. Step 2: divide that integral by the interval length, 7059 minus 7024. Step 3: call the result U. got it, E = 0.999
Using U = 7.13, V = 7.12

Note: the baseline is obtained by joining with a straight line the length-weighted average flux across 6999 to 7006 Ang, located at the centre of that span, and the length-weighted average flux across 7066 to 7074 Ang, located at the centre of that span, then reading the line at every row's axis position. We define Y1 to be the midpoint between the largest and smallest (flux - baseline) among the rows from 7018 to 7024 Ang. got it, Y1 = -0.005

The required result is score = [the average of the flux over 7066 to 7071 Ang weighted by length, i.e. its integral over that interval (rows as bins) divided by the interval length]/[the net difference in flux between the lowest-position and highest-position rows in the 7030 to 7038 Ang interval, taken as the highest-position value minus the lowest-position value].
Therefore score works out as 310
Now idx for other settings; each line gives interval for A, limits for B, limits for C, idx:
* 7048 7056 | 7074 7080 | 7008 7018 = 68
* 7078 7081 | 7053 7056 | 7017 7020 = 189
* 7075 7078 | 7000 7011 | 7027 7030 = 305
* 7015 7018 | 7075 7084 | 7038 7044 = 196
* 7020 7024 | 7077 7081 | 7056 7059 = 121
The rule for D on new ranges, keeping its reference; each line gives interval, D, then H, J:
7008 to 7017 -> 319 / 0.003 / 1.00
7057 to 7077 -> 111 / 0.009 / 1.00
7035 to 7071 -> 129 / 0.008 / 1.01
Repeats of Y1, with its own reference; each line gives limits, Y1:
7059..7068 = -0.061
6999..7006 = -0.028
